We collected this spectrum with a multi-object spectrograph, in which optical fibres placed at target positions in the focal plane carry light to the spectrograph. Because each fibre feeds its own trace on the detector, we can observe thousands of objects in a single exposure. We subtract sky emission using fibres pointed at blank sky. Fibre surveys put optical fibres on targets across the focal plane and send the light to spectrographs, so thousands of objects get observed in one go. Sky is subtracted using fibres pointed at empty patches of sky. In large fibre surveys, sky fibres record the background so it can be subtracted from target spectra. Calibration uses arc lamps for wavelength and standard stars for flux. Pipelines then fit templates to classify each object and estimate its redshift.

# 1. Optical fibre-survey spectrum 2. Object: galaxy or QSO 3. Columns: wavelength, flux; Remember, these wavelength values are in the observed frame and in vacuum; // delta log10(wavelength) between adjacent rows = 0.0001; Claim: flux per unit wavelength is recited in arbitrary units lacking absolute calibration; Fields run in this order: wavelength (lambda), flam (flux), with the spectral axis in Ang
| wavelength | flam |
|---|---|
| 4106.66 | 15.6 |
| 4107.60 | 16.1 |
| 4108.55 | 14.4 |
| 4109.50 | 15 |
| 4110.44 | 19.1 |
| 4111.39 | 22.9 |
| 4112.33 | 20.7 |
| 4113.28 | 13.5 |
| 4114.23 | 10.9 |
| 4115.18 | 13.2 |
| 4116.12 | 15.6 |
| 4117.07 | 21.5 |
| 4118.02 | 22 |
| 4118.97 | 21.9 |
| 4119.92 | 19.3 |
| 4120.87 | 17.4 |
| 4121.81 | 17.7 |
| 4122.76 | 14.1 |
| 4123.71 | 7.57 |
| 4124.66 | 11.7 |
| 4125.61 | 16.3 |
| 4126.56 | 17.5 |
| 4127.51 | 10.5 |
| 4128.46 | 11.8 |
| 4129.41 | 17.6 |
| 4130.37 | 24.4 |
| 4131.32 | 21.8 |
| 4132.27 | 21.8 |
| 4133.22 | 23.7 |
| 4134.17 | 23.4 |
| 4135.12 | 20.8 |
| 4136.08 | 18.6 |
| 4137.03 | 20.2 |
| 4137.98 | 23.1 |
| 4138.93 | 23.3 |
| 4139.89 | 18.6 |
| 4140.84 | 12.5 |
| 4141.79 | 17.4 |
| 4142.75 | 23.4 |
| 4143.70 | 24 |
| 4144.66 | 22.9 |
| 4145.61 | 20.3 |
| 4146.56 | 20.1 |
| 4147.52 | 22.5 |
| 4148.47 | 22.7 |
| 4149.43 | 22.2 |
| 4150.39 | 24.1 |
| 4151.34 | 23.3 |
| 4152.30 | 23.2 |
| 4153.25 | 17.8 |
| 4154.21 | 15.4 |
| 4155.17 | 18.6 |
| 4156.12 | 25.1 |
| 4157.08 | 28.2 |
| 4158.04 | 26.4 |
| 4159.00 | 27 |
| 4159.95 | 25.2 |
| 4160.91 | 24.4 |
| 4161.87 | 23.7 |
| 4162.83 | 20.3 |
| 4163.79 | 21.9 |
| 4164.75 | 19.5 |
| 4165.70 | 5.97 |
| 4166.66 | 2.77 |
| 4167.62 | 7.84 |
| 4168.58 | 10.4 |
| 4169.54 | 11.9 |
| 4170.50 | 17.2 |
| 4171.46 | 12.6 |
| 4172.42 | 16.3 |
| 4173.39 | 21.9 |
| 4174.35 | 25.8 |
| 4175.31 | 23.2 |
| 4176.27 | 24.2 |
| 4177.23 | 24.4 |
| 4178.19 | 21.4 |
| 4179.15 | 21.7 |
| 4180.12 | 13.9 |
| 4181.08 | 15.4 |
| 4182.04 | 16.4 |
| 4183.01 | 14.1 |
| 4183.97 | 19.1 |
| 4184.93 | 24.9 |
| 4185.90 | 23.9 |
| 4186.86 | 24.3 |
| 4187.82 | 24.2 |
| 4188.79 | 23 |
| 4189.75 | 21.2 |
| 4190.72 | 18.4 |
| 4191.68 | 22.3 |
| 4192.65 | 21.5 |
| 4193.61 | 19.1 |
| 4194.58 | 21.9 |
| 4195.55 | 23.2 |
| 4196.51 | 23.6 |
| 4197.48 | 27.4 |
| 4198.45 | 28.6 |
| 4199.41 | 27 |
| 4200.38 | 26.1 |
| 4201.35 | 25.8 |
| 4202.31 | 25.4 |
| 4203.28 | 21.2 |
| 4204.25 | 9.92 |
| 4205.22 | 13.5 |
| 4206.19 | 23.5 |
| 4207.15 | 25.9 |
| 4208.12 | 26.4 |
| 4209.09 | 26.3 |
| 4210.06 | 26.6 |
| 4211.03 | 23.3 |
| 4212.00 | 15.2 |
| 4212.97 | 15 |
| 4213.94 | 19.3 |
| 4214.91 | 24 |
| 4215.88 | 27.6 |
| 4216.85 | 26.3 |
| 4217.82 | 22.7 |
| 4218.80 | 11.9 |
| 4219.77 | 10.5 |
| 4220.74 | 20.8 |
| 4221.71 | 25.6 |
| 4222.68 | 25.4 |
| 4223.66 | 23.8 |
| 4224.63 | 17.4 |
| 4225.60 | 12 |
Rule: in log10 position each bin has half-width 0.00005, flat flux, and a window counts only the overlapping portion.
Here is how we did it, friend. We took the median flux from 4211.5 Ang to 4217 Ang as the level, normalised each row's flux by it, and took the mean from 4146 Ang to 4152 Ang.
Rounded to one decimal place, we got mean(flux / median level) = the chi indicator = 1.0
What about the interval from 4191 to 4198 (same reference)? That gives 1.0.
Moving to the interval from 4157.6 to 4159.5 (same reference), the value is 1.2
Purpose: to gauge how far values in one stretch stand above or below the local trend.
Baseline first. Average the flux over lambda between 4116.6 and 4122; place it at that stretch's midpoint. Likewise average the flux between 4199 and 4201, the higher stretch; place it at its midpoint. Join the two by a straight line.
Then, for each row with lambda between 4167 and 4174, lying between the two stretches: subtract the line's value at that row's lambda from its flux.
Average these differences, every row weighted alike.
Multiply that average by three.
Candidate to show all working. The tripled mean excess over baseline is -30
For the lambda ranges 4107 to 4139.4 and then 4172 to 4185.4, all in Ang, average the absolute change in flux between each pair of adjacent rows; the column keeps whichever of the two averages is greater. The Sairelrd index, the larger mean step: 3.08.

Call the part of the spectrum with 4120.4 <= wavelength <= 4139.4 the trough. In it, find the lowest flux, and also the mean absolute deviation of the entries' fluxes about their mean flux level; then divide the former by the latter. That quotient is 1.9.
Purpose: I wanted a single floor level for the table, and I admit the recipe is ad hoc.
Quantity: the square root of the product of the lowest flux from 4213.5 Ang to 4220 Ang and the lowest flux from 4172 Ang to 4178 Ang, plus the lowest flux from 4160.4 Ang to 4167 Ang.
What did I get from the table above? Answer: 16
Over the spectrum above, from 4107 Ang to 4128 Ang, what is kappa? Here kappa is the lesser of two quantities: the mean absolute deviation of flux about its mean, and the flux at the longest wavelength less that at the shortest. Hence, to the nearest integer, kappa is -6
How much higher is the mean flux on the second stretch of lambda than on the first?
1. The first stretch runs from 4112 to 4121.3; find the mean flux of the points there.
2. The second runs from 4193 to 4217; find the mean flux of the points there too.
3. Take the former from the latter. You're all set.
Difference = 5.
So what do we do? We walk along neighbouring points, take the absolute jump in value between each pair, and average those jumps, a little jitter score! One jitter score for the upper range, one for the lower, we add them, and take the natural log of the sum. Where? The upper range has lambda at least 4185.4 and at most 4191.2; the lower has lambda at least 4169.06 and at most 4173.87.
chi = 1.80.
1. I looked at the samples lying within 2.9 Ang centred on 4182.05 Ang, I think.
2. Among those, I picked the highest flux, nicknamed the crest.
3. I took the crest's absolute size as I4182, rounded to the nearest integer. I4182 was 16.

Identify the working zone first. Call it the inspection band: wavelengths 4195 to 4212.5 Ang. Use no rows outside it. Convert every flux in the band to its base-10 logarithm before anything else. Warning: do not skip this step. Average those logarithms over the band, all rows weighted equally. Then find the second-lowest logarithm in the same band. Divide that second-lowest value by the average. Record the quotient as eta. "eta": 0.84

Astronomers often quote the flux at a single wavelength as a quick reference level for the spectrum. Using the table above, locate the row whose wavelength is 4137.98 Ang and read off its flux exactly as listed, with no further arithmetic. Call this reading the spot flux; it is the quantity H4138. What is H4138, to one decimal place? 23.1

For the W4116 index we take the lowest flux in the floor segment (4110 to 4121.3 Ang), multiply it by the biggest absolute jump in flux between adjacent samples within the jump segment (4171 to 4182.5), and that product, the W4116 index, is 85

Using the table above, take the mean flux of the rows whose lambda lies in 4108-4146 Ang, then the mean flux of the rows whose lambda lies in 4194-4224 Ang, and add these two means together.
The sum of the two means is 40.7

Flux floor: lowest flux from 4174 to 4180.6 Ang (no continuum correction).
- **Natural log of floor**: 2.63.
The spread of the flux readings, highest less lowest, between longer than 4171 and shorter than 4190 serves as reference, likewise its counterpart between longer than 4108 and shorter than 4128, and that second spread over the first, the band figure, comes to 1.2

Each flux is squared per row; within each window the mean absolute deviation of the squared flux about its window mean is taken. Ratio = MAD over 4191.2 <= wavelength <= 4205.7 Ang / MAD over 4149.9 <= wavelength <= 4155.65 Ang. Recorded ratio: 1.22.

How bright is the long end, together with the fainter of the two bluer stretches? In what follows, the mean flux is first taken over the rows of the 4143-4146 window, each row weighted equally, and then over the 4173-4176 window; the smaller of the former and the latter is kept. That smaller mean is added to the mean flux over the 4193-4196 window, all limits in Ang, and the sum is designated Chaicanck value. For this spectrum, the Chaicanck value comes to 44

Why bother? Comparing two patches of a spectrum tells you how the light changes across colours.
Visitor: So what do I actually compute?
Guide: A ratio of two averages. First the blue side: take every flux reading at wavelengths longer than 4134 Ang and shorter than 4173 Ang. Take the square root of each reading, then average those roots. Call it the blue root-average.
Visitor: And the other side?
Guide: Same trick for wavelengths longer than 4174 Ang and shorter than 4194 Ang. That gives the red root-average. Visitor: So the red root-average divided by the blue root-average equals 1.05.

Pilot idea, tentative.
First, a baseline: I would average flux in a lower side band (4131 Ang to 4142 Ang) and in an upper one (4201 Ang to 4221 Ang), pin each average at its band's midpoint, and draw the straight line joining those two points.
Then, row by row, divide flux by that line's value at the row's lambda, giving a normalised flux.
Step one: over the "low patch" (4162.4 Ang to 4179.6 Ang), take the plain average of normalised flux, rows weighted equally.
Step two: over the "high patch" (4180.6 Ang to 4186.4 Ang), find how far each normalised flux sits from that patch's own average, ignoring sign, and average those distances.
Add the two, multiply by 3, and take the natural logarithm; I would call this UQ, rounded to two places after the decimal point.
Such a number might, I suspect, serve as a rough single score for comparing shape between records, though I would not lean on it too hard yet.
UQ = 1.10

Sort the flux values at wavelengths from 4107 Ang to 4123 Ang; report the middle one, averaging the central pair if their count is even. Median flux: 17.4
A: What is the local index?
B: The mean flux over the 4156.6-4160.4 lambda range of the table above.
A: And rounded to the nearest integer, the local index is 27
